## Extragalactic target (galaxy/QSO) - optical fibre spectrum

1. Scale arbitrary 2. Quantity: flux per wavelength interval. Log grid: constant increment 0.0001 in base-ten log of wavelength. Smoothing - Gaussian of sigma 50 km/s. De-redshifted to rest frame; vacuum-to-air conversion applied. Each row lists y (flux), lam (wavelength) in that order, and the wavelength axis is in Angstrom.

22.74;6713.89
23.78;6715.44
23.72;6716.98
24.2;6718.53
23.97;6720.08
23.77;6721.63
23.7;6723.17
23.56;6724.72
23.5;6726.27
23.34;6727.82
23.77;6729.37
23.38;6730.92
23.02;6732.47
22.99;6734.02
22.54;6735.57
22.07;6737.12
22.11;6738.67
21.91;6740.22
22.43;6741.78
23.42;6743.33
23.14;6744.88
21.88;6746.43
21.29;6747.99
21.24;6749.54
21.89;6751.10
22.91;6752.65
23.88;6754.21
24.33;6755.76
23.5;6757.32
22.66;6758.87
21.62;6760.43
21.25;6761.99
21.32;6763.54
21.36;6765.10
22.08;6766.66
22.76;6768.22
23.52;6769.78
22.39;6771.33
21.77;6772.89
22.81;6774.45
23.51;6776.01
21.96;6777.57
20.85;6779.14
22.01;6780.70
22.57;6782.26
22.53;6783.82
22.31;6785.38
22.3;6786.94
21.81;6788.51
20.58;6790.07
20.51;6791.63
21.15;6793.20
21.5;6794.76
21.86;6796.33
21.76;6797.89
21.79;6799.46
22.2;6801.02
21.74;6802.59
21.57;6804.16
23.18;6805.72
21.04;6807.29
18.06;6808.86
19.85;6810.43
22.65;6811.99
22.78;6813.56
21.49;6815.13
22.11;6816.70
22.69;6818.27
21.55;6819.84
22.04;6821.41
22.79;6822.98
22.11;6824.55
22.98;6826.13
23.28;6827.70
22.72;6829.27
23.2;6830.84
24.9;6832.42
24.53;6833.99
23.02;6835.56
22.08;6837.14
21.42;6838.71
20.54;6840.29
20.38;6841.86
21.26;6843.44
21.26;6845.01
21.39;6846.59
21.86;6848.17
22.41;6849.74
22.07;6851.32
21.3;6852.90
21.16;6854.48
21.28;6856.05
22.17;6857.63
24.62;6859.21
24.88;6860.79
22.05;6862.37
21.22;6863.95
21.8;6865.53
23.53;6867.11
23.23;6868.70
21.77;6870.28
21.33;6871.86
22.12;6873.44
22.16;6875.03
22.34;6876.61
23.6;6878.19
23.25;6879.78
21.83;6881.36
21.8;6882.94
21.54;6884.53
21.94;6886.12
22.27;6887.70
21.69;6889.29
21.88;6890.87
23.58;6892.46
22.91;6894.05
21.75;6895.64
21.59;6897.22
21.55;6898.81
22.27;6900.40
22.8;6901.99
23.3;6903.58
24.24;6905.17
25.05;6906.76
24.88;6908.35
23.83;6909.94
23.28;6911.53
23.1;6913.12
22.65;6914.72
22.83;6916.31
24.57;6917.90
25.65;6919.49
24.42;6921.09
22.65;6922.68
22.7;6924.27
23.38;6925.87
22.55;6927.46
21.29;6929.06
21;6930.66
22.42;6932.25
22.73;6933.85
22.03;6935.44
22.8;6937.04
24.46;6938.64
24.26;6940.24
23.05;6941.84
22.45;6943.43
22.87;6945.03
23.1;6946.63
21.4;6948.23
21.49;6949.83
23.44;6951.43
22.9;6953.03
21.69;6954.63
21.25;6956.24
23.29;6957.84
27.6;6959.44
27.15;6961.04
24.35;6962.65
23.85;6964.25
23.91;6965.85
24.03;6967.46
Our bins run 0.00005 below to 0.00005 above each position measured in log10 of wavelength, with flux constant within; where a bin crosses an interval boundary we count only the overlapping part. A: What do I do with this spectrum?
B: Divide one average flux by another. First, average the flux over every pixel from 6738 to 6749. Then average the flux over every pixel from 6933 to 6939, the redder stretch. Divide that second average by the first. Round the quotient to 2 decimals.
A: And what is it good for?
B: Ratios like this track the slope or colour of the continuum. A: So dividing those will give 1.03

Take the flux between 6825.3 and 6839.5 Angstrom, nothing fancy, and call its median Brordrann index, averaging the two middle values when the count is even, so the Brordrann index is 23.0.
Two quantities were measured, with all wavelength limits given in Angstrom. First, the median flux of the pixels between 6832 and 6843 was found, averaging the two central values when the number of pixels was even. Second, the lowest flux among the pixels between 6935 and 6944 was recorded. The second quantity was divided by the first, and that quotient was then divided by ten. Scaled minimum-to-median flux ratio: 0.100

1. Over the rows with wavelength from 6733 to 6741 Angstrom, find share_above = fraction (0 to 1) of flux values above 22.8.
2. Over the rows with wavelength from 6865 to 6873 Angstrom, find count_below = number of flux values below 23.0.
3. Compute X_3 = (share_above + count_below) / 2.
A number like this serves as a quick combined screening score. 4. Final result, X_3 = 1.6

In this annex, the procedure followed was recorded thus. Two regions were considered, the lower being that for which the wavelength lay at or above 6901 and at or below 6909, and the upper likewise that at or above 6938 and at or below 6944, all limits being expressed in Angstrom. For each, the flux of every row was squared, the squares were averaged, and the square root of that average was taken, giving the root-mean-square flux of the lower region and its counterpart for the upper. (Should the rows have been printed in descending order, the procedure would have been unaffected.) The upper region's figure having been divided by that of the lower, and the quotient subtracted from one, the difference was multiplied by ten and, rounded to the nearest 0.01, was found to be 0.21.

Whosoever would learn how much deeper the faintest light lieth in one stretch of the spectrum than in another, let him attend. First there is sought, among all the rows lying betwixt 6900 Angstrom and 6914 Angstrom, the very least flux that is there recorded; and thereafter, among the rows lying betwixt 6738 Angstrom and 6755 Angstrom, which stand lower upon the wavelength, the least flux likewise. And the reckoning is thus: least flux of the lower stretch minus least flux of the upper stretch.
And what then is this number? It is -1.0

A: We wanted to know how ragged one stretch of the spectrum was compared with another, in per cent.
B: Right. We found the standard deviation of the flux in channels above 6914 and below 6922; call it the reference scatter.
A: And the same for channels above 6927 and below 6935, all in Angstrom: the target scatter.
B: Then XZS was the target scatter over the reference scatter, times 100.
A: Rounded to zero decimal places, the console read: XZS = 63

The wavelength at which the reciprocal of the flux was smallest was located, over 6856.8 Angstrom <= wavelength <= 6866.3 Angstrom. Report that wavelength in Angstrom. 6860.79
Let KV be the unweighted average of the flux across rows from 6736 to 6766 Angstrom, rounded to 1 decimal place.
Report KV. 22.3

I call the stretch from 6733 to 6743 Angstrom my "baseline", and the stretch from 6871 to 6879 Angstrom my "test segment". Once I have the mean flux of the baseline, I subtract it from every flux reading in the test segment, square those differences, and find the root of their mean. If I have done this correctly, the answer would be 0.7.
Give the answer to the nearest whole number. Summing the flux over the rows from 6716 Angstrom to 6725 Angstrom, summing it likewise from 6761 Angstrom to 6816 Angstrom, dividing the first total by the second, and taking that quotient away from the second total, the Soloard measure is 763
